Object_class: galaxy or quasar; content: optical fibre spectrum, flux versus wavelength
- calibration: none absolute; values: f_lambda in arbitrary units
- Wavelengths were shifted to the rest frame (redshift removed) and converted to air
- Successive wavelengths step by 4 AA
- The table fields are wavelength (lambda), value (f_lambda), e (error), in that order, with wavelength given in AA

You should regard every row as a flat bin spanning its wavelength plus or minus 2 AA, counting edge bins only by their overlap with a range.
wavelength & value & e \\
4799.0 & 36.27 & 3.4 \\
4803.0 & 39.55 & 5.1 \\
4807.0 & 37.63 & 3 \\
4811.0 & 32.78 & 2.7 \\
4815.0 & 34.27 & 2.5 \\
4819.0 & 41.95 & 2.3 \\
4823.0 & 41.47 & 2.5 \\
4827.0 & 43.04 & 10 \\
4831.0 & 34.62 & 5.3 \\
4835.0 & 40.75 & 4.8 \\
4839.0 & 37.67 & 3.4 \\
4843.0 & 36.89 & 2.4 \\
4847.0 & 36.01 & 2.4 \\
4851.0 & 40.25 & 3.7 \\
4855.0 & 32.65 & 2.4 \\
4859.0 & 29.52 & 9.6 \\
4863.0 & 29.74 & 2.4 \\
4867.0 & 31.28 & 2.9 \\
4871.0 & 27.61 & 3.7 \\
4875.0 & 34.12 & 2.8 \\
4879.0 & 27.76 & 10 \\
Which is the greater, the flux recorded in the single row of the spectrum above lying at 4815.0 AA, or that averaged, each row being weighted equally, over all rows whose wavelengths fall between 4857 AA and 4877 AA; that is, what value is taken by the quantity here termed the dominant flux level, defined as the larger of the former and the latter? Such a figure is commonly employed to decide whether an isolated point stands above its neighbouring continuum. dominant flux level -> 34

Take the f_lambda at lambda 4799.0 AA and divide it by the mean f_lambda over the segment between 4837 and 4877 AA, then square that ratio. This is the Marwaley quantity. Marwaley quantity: 1.17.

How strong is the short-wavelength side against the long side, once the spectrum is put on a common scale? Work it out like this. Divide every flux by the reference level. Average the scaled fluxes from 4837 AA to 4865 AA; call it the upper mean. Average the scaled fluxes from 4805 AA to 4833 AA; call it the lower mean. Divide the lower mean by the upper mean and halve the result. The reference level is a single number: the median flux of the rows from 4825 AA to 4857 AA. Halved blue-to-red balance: 0.55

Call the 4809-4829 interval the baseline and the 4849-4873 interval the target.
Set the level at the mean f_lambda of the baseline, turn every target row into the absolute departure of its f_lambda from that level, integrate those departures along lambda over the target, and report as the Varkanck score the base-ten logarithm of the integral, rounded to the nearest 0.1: 2.2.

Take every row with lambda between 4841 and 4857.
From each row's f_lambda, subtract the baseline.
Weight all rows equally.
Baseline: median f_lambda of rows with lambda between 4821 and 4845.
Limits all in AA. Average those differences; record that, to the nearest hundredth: -2.76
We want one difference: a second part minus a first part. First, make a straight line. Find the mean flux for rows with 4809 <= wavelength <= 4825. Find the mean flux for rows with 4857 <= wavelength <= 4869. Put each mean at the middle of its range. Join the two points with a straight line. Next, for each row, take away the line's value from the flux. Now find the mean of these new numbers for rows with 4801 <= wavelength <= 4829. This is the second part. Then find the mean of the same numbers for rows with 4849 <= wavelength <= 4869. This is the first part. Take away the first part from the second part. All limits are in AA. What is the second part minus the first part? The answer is -1.1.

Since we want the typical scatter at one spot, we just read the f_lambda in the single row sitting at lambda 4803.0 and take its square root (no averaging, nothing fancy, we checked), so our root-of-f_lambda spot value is 6.3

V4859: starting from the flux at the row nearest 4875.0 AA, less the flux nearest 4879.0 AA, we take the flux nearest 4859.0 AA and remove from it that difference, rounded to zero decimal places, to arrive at 23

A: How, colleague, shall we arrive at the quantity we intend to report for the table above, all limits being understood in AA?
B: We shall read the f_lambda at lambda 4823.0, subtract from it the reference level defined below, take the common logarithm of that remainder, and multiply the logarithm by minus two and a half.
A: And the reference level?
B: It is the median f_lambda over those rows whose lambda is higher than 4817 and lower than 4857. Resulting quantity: -1.0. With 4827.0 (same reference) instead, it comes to -1.5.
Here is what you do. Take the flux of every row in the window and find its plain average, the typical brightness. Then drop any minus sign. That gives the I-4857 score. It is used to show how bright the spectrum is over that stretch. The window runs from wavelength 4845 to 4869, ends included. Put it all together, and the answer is 33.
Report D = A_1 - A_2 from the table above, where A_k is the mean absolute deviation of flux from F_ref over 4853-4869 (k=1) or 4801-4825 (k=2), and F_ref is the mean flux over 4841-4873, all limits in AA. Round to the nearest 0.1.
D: -2.8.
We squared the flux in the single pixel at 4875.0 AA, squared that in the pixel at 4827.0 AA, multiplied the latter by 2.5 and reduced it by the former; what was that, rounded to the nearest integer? 3467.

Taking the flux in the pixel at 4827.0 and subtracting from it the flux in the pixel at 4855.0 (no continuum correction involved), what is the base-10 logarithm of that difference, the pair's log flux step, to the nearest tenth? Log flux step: 1.0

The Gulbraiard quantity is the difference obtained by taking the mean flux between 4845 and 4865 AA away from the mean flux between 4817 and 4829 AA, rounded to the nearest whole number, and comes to 9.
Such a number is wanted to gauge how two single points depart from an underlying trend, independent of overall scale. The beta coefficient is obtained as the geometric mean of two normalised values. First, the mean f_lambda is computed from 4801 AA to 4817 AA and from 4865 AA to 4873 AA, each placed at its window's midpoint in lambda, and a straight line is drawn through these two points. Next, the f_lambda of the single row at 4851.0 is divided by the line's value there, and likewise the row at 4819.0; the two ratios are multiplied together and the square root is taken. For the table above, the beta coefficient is 1.24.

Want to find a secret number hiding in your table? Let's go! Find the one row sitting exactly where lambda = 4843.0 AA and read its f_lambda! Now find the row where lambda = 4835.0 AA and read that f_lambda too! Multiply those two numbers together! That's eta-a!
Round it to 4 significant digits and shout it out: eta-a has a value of 1503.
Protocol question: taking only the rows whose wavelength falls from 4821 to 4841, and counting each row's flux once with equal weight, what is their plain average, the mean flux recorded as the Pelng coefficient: 39.5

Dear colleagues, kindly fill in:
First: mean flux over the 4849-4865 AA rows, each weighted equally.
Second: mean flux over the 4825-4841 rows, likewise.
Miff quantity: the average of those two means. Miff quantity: 36.0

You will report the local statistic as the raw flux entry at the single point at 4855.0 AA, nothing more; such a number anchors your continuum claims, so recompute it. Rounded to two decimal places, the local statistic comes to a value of 32.65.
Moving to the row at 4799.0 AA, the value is 36.27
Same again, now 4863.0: 29.74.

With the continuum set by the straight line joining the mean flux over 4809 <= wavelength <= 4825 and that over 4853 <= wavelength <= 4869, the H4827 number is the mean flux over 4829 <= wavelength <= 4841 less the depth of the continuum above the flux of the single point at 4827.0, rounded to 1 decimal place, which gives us 44.7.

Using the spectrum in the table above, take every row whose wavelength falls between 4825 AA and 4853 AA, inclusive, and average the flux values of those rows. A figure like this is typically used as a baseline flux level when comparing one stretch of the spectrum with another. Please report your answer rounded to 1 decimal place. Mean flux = 38.5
